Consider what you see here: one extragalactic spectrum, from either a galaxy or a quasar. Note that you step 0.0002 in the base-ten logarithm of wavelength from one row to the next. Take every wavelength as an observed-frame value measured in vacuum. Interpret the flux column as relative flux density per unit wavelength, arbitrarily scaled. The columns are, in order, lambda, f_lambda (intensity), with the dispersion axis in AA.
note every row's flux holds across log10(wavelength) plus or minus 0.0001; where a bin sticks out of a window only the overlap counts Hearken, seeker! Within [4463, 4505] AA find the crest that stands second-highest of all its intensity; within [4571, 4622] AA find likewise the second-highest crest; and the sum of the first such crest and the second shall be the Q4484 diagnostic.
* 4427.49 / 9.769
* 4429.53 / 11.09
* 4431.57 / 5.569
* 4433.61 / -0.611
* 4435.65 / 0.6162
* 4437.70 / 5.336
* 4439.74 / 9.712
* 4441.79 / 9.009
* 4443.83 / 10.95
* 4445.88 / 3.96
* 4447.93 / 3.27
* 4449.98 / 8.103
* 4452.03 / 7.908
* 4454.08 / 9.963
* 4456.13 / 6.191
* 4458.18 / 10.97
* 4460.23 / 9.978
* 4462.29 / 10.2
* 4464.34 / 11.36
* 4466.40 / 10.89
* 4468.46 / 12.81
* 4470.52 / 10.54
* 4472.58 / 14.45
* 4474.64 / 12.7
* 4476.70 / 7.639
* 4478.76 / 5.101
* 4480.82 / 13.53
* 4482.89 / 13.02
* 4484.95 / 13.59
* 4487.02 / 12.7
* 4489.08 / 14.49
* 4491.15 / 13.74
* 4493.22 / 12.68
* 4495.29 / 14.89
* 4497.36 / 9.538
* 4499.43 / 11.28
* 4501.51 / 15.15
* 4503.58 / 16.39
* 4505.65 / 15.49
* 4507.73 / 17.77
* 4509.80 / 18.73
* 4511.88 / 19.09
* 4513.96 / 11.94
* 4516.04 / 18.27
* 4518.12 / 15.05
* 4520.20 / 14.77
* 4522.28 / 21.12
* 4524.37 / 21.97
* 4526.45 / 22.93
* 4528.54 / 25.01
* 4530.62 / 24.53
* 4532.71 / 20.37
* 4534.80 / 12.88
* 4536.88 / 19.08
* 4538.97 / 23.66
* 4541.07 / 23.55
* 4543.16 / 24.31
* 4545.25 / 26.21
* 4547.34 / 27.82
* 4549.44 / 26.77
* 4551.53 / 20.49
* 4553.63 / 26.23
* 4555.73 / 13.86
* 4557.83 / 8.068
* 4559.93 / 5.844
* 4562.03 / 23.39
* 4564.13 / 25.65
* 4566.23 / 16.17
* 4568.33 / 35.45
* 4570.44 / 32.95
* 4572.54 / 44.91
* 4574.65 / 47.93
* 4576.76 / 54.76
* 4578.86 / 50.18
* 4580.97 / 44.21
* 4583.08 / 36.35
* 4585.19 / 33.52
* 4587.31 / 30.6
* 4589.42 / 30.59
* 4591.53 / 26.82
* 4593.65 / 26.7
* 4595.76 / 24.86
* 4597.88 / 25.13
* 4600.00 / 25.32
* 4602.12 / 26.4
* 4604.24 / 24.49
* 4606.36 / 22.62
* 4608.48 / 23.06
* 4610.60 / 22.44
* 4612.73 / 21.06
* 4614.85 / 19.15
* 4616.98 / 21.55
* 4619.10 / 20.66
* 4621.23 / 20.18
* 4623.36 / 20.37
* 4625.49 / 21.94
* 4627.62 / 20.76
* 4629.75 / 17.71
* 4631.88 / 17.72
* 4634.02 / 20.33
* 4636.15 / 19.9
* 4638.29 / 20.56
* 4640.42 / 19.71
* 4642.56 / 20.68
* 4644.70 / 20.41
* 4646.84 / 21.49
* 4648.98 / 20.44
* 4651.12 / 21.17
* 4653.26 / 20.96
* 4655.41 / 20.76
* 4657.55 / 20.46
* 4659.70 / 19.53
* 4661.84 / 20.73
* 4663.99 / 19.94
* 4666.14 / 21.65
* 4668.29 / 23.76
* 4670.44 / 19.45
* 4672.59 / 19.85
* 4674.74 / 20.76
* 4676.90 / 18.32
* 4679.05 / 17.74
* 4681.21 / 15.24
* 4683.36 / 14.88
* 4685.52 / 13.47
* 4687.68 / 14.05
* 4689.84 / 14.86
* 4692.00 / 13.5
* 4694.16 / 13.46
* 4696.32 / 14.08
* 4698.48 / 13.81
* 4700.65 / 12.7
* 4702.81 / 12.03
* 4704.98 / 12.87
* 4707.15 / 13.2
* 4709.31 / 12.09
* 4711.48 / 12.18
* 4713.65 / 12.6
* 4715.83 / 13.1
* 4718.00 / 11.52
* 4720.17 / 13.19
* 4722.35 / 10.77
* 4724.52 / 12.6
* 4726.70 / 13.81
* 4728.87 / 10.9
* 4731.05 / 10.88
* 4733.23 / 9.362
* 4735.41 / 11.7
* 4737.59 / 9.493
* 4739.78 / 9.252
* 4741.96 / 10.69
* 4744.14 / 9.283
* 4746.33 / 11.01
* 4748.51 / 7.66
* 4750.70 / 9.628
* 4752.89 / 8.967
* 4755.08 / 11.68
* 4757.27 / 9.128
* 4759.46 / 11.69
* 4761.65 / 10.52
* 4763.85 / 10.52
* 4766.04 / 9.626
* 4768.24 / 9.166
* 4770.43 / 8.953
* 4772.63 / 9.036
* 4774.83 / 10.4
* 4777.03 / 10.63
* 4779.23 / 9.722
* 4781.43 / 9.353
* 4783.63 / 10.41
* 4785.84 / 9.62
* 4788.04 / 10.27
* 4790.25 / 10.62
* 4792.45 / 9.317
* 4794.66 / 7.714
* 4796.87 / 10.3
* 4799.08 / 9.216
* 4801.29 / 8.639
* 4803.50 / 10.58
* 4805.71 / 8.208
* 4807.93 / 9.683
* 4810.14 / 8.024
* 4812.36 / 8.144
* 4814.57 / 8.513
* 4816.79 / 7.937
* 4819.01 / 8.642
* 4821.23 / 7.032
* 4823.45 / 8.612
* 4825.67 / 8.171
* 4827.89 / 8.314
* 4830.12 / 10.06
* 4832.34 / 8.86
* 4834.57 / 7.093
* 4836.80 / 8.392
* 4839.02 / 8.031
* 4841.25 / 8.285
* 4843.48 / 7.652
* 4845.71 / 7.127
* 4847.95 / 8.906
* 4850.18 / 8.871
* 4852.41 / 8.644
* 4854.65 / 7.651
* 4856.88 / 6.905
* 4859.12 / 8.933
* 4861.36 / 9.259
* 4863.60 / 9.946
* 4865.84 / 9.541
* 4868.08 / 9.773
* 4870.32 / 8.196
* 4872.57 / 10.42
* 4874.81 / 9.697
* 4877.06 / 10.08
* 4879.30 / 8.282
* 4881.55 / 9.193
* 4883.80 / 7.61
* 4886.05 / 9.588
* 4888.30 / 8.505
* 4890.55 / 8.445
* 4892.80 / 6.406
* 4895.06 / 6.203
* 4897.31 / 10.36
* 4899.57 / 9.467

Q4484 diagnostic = 65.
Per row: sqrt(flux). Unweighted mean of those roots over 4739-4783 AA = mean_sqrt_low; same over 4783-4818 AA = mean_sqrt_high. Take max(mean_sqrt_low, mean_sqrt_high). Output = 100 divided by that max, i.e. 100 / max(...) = 32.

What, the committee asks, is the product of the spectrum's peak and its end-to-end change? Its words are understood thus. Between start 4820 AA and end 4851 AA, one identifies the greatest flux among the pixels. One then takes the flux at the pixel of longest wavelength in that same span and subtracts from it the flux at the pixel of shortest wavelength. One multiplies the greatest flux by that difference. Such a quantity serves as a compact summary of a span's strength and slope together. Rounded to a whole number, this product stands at 19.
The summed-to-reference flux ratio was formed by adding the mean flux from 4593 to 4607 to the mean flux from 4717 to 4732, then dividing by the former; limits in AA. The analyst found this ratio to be 1.48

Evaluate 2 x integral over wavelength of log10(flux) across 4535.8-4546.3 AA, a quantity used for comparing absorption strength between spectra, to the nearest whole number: 29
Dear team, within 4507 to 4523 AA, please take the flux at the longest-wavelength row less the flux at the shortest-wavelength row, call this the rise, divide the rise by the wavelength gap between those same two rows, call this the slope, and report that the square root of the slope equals 0.48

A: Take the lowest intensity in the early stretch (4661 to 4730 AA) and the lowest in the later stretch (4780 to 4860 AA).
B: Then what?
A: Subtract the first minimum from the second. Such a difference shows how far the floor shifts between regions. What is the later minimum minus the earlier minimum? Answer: -3.9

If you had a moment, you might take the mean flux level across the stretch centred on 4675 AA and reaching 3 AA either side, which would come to 20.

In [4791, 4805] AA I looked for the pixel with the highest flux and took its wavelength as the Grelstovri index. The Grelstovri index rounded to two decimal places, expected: 4803.50 AA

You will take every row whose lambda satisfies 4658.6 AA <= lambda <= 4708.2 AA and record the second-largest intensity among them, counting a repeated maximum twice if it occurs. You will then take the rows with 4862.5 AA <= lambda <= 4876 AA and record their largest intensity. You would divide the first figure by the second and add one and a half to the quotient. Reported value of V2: 3.6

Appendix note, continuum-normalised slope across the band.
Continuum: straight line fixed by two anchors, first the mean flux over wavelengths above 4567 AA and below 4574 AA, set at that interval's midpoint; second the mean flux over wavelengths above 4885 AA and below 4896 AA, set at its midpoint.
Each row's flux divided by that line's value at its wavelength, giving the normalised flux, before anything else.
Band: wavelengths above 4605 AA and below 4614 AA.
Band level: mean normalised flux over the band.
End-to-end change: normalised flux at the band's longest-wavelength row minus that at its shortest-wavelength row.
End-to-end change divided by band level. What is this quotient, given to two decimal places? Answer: -0.05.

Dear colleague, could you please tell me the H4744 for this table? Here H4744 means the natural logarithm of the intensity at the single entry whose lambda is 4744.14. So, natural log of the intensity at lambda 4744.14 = 2.2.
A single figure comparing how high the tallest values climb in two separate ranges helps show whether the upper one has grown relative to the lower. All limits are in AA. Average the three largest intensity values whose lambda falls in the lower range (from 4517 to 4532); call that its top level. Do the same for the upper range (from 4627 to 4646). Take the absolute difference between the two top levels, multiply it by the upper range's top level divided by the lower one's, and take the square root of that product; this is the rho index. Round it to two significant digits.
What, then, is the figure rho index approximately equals 1.7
